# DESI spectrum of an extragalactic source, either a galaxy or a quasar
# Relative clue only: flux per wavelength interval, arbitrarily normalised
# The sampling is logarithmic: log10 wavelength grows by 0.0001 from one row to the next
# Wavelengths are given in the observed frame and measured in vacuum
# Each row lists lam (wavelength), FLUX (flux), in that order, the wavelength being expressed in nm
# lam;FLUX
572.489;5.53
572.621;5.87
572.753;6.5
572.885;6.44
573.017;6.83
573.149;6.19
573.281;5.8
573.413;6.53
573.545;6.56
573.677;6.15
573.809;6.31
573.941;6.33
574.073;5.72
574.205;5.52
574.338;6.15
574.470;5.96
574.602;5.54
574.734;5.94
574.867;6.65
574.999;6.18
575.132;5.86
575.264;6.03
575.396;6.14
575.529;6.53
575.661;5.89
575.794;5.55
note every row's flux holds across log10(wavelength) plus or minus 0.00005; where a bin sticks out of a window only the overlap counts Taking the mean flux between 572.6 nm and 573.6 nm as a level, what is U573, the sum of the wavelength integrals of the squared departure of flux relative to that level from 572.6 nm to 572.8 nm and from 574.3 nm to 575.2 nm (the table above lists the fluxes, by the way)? 0.21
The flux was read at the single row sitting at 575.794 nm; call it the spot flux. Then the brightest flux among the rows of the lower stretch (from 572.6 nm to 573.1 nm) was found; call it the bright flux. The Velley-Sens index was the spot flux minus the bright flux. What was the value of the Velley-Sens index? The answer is -1.3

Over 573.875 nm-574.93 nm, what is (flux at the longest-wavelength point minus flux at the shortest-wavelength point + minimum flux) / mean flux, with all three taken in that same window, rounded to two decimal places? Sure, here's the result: 0.98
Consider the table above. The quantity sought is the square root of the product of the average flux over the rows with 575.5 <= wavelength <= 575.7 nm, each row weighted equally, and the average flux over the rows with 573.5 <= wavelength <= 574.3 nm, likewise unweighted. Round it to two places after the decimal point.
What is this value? 6.15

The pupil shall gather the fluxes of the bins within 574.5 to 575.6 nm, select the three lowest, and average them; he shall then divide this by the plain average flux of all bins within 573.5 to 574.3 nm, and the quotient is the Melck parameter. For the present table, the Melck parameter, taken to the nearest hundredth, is 0.95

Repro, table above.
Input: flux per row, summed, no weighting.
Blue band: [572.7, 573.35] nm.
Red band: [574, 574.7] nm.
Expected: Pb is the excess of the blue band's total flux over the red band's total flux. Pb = 2.9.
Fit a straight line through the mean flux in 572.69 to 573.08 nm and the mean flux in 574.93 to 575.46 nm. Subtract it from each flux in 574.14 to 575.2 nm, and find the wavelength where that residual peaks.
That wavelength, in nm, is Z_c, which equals 574.867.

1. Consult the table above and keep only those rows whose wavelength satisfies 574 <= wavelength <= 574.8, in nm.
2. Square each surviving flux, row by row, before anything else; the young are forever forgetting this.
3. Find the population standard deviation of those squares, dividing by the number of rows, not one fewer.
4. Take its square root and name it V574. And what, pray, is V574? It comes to 1.6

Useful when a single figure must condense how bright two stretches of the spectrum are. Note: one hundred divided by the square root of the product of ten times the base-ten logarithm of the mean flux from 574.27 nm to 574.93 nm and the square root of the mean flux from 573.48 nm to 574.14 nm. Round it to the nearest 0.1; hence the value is 22.7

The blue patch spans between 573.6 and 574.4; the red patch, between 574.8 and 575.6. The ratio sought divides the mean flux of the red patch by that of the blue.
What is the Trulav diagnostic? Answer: 1.03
